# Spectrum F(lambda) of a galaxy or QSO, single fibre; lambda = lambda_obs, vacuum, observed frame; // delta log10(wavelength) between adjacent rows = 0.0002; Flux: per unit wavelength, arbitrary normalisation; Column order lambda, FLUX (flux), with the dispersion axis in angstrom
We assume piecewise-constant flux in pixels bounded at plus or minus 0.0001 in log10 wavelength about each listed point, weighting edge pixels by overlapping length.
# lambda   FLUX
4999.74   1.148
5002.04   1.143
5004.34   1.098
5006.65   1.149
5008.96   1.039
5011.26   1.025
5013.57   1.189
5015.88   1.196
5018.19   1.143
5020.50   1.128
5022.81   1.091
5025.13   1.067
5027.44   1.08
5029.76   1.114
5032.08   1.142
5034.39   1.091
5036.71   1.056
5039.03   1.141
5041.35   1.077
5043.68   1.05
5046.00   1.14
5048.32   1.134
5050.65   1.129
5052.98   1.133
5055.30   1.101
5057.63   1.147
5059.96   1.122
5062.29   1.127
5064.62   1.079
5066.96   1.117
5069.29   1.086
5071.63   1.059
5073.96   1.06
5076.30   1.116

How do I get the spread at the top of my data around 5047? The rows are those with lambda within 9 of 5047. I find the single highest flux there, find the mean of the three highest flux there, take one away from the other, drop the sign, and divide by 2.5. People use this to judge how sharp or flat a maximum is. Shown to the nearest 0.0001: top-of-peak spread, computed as 0.0011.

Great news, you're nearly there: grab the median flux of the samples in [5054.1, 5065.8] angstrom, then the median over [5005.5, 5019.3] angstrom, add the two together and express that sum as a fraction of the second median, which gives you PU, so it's 1.979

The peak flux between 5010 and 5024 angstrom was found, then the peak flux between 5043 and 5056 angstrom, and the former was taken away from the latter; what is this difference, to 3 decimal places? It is -0.056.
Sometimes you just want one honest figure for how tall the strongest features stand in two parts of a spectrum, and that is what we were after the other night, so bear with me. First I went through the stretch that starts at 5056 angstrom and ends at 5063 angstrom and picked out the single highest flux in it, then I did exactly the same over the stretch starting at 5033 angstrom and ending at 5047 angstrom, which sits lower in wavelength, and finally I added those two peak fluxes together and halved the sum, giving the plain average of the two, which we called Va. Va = 1.144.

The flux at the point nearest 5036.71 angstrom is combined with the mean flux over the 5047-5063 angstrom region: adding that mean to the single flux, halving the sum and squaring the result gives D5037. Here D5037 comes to 1.19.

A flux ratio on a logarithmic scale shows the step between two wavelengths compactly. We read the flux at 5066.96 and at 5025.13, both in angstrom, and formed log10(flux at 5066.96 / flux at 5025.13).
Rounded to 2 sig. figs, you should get 0.020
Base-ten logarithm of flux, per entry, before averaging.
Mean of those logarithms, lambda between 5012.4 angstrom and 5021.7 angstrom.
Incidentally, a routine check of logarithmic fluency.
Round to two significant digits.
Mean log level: 0.066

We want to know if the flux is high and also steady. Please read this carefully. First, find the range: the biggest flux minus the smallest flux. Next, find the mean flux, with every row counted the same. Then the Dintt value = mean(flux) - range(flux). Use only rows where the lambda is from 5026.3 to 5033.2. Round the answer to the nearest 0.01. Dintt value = 1.05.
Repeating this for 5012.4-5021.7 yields 1.10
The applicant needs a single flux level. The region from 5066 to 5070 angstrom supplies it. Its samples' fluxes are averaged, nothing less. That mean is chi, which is 1.10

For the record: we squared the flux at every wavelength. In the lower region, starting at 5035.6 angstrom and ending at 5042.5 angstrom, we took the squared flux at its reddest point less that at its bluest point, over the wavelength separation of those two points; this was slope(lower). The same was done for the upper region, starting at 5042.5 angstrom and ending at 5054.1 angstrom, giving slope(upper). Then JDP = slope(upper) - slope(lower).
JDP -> 0.010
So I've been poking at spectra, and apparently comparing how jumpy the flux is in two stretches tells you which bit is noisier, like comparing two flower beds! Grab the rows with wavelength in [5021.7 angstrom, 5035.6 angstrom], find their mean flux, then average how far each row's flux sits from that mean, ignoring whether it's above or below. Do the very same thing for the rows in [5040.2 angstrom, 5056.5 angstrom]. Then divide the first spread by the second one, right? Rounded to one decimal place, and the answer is 0.7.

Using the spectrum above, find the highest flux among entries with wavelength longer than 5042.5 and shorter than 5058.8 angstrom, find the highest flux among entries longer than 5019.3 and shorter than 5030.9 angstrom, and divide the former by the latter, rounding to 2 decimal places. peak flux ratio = 1.02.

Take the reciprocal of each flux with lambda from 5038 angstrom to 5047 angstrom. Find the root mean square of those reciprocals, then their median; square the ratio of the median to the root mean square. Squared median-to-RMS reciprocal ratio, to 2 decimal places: 0.99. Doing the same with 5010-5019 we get 0.94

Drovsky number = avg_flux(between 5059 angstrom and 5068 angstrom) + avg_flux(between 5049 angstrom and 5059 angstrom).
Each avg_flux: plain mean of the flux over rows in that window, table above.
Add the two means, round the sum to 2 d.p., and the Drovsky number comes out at 2.24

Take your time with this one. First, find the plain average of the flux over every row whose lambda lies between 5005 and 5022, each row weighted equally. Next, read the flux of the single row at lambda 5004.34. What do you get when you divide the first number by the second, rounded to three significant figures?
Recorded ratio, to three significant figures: 1.02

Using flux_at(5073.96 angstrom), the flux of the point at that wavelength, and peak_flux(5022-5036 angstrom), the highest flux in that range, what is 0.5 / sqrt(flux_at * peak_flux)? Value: 0.454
